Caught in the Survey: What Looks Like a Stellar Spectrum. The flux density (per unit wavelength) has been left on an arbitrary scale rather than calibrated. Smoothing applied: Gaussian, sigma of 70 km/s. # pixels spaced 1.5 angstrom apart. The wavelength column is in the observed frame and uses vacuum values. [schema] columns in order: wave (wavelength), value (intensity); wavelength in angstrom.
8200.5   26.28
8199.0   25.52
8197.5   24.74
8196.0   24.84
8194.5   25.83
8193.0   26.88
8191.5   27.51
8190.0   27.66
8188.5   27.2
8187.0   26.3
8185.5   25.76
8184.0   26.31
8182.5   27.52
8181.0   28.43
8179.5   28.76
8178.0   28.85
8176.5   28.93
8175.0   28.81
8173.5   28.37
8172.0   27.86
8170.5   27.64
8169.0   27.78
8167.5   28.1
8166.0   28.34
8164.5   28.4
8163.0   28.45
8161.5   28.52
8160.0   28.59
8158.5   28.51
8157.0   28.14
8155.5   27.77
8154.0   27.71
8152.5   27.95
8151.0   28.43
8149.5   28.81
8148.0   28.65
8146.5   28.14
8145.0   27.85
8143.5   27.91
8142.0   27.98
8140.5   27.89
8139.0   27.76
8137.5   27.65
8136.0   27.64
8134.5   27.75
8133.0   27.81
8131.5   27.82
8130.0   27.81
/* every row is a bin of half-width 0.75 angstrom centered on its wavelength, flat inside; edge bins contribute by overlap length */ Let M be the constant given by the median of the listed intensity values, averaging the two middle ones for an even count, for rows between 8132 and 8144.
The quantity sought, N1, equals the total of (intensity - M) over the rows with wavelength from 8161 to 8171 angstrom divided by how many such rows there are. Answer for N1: 0.4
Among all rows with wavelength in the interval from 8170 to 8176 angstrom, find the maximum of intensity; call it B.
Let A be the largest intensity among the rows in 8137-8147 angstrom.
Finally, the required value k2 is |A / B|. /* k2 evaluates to 0.977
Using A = 28.14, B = 28.81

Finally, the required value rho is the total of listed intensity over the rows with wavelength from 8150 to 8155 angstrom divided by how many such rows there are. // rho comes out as 28.0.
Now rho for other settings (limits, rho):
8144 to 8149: 28.2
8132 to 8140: 27.7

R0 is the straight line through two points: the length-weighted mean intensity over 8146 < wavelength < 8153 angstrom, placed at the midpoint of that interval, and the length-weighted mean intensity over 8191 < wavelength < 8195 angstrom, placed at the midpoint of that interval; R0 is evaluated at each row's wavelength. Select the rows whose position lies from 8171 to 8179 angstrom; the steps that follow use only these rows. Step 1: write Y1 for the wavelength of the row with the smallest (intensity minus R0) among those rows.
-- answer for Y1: 8172.0 angstrom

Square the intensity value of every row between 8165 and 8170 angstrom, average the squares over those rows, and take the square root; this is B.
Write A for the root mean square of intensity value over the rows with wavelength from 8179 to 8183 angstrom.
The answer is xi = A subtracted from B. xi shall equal -0.2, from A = 28.2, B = 28.1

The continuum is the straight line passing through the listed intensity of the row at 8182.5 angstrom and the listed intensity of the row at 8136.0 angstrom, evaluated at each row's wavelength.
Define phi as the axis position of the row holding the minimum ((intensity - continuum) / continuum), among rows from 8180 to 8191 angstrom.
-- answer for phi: 8185.5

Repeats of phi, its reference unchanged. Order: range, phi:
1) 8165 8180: 8170.5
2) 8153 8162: 8154.0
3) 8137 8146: 8137.5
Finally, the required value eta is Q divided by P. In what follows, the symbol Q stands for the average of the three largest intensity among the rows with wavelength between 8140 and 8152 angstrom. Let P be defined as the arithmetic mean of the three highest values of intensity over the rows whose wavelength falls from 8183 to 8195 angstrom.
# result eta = 1.043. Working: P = 27.5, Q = 28.6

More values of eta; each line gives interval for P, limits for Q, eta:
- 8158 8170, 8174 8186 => 1.011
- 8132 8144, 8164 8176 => 1.021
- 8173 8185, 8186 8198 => 0.951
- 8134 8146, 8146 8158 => 1.025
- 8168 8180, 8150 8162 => 0.989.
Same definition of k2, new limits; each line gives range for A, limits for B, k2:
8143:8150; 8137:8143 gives 1.030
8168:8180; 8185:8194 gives 1.046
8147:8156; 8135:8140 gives 1.038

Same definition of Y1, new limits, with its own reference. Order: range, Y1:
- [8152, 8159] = 8154.0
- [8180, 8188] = 8185.5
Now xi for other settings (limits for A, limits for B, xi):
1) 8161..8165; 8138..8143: -0.6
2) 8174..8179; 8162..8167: -0.5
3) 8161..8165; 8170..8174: -0.5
